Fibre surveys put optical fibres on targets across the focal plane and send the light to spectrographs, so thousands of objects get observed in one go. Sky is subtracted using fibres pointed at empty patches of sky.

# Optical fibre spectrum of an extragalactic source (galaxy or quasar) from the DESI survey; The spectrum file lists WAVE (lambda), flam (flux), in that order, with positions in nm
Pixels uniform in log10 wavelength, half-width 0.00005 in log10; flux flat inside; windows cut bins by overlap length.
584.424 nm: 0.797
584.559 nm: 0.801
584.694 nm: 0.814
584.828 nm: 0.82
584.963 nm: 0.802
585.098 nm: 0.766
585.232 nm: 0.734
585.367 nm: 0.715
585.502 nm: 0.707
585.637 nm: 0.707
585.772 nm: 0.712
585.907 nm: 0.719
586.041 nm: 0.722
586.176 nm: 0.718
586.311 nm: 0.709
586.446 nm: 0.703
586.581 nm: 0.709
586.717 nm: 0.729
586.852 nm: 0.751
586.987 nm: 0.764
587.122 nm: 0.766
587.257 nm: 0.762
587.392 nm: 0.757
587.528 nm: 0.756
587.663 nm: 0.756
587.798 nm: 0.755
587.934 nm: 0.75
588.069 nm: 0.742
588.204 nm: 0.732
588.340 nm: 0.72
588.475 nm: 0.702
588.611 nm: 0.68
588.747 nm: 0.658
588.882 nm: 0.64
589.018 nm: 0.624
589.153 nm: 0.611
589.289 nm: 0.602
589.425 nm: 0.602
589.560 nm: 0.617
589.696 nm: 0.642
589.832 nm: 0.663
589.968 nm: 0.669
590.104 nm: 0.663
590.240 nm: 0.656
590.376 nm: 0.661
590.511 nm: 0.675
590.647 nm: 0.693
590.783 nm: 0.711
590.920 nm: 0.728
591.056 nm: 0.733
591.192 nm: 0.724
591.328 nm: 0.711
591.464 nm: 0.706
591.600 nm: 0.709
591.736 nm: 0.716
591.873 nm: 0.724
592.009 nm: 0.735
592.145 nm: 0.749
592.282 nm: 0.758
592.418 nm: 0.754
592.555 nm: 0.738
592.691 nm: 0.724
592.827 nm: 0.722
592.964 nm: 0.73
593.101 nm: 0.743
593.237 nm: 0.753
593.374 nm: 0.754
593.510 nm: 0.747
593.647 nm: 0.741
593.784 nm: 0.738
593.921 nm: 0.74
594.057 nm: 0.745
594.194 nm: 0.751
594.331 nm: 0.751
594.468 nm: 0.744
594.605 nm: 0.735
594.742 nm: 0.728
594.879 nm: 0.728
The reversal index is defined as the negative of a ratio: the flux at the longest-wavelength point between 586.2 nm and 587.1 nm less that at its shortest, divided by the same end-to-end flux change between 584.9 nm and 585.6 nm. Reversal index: 0.58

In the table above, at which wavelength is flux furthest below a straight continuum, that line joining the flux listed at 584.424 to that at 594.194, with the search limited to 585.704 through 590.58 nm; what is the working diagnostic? 589.289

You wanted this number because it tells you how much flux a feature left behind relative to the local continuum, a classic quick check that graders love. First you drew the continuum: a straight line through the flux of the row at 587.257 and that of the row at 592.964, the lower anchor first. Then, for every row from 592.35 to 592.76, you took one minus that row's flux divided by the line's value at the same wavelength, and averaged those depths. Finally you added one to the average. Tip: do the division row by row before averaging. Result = 0.99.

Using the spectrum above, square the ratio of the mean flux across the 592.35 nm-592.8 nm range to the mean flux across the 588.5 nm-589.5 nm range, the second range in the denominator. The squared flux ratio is 1.4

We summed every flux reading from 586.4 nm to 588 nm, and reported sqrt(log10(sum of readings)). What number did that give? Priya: 0.976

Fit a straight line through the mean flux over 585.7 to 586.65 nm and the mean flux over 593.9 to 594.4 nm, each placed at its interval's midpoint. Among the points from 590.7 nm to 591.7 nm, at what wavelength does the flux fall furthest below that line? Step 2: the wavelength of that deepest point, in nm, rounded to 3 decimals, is 591.464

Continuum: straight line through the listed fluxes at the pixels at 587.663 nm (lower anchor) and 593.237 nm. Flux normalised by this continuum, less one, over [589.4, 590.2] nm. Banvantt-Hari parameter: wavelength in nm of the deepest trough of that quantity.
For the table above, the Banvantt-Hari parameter 589.425 nm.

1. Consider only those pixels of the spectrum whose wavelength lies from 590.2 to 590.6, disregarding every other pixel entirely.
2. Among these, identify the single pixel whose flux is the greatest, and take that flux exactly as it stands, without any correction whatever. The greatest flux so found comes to 0.675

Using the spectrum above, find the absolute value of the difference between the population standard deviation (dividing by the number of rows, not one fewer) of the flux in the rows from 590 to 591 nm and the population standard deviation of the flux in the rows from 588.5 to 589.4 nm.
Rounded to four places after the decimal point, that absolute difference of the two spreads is 0.0014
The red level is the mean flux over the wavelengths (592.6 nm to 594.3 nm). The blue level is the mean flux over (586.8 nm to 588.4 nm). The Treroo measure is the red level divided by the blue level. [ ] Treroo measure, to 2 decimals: 0.99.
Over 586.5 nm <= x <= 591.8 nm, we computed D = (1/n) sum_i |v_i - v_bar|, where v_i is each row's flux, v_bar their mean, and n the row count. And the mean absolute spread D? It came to 0.042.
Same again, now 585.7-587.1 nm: 0.015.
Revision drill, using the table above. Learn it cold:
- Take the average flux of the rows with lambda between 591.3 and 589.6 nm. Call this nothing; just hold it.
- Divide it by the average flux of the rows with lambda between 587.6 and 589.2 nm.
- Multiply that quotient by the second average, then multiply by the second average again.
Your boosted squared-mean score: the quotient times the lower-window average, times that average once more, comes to 0.478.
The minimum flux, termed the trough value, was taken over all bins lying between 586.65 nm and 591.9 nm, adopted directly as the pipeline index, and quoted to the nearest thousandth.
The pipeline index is 0.602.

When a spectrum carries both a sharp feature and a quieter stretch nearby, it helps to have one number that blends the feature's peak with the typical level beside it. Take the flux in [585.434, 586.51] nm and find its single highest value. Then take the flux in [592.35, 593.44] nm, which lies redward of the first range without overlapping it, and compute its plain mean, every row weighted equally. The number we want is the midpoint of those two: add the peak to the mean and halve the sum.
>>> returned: 0.731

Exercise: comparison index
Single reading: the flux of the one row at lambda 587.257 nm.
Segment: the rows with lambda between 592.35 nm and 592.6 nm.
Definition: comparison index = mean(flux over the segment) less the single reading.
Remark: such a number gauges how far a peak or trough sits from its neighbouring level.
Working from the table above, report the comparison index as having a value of -0.016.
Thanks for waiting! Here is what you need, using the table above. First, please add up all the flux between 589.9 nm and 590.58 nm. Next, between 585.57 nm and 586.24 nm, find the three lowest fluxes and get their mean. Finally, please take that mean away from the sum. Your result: 2.61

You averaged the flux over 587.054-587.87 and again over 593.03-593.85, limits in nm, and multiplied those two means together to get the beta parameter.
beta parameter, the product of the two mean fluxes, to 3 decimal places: 0.566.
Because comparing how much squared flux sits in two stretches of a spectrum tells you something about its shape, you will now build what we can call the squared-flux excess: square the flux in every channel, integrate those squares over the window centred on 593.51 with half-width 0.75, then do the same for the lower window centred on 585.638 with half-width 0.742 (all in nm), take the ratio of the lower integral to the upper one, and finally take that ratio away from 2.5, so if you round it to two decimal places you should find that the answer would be 1.55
